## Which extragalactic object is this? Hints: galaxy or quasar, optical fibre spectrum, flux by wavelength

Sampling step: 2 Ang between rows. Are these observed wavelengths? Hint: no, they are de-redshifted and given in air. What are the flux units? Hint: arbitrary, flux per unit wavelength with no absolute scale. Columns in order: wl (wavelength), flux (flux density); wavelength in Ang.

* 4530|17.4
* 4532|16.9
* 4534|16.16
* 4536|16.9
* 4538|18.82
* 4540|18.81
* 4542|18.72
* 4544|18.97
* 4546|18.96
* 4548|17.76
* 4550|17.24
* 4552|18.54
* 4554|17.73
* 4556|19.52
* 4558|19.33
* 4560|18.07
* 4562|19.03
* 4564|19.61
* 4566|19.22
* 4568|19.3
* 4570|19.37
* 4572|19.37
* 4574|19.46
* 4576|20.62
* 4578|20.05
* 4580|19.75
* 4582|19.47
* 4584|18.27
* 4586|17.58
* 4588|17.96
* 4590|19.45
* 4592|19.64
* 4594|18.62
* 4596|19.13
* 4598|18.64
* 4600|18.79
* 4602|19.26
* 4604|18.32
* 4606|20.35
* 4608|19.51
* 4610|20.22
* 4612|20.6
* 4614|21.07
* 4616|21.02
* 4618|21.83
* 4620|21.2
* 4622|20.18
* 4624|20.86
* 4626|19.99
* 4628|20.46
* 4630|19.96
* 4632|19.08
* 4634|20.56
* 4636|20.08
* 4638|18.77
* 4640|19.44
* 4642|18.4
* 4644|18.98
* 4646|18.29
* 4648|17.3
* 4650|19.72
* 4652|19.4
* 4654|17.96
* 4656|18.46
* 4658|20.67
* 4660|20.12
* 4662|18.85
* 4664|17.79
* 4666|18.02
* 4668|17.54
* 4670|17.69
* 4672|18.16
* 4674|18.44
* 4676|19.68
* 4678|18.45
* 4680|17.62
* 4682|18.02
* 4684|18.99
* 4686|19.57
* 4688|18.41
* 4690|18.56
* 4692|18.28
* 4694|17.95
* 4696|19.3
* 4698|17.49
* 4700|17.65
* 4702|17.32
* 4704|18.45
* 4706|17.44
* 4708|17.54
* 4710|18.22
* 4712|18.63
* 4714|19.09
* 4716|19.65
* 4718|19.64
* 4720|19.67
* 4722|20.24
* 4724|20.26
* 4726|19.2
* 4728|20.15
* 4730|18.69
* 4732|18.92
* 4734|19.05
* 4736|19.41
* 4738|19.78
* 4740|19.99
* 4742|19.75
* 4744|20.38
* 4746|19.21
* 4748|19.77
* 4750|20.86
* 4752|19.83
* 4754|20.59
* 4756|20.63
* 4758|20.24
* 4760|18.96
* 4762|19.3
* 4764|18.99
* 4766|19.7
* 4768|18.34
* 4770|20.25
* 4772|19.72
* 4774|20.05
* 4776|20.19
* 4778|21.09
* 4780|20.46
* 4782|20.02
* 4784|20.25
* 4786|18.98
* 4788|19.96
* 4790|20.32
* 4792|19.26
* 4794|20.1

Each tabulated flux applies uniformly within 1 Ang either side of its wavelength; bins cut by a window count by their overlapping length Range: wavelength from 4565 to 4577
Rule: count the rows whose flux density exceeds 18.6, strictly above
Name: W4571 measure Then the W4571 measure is 6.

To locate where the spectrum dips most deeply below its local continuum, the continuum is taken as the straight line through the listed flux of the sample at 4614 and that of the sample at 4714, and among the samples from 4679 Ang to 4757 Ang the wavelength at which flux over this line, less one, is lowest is 4680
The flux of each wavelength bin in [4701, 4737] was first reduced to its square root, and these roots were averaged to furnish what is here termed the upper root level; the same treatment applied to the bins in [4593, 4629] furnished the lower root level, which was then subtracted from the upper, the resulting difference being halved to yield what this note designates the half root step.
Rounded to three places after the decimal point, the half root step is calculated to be -0.058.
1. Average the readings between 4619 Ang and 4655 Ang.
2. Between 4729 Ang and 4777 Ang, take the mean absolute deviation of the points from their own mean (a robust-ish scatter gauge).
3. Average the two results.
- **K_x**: 10.0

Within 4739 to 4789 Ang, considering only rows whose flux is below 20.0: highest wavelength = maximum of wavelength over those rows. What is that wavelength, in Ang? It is 4788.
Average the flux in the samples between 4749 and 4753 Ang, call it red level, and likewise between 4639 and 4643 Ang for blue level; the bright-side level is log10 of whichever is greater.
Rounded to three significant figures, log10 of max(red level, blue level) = 1.31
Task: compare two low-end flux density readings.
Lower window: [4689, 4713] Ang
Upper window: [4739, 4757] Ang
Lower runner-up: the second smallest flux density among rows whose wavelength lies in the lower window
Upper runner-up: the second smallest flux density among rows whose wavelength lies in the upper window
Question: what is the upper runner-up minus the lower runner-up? 2.3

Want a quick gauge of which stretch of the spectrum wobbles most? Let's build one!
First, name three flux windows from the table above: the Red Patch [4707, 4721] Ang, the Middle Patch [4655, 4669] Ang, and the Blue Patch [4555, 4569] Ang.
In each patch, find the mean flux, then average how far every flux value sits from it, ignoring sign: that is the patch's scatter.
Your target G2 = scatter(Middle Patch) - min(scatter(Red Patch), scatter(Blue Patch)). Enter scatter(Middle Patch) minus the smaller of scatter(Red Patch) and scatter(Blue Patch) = 0.60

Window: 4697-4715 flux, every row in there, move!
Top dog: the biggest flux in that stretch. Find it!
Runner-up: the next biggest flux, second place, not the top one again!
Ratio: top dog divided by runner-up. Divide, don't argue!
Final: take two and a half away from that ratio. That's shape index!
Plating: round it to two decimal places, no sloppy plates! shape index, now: -1.48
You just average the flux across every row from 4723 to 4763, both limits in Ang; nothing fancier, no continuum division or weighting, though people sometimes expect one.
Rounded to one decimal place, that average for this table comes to 19.7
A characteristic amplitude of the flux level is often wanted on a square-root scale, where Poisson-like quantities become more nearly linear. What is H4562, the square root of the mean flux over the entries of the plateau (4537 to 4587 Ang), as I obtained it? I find 4.35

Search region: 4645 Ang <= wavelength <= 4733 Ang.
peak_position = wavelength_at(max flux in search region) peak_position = 4658 Ang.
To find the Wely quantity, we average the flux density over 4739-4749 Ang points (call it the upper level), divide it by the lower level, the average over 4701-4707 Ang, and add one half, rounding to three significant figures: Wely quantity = 1.62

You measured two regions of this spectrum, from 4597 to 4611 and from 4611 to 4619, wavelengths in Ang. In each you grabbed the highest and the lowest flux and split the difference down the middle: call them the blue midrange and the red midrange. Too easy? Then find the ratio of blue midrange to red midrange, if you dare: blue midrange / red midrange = 0.91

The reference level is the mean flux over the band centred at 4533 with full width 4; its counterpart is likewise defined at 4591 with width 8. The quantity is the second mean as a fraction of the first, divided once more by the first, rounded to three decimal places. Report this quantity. 0.069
